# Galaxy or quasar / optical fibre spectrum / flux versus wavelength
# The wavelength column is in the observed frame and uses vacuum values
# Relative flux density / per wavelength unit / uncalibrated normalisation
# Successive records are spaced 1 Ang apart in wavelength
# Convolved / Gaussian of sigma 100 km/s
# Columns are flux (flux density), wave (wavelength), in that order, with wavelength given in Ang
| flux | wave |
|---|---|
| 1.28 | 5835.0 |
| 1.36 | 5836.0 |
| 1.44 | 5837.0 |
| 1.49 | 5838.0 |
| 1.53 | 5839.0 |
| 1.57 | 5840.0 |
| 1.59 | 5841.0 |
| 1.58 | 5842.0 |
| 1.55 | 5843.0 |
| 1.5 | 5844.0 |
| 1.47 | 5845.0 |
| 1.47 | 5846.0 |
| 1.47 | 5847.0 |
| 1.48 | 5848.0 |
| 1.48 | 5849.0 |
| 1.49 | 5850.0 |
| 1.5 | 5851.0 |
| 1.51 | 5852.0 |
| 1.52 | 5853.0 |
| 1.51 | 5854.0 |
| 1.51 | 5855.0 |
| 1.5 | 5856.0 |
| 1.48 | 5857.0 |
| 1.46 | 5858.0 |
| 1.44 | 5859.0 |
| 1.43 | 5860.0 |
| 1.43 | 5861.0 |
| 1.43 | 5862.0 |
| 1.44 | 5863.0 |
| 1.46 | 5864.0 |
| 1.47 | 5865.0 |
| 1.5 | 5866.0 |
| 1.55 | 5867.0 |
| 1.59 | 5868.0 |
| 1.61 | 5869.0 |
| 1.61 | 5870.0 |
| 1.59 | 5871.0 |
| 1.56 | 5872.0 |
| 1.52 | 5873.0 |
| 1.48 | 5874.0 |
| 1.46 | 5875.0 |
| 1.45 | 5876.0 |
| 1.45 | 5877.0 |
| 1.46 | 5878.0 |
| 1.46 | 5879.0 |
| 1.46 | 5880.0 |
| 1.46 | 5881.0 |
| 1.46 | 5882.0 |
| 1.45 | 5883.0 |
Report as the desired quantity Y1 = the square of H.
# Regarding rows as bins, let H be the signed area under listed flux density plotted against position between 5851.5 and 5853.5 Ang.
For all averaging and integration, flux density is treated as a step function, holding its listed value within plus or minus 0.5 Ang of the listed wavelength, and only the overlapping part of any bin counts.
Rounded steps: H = 3.03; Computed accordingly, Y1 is 9.2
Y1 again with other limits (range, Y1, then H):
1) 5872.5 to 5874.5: 9.0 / 3.00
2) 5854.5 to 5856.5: 9.1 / 3.01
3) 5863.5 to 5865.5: 8.6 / 2.93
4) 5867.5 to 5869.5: 10.2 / 3.20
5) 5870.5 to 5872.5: 9.9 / 3.15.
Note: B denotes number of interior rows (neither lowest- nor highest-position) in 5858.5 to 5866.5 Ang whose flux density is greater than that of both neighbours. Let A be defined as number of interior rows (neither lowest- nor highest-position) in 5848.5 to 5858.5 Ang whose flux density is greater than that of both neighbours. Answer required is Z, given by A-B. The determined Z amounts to 1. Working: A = 1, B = 0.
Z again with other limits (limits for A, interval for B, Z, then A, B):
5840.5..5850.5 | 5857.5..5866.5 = 0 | 0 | 0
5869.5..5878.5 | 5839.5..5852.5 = -1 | 0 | 1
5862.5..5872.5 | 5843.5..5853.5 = 0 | 0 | 0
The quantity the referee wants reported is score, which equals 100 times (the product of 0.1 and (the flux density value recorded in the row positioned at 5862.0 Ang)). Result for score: 14.3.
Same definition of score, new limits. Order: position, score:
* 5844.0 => 15.0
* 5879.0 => 14.6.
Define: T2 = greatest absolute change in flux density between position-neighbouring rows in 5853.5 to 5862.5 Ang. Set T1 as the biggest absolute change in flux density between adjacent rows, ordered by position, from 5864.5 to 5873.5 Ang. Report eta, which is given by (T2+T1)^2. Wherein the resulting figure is 0.0049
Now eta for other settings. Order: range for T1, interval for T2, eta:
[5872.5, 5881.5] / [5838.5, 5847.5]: 0.0081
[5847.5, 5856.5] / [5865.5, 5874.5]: 0.0036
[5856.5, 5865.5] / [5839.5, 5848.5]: 0.0049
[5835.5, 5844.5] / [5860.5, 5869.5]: 0.0169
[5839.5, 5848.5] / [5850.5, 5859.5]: 0.0049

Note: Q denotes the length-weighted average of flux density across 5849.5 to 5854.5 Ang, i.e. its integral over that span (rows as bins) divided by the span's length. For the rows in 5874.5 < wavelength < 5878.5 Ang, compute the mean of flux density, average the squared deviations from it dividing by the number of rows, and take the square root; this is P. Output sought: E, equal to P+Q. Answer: 1.51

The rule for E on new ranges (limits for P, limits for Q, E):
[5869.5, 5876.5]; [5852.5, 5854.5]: 1.57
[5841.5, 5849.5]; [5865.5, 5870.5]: 1.61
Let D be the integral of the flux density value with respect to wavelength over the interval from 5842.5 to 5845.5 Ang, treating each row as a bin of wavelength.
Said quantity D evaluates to 4.5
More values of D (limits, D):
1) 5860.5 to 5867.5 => 10.3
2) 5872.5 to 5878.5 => 8.8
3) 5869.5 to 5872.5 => 4.8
